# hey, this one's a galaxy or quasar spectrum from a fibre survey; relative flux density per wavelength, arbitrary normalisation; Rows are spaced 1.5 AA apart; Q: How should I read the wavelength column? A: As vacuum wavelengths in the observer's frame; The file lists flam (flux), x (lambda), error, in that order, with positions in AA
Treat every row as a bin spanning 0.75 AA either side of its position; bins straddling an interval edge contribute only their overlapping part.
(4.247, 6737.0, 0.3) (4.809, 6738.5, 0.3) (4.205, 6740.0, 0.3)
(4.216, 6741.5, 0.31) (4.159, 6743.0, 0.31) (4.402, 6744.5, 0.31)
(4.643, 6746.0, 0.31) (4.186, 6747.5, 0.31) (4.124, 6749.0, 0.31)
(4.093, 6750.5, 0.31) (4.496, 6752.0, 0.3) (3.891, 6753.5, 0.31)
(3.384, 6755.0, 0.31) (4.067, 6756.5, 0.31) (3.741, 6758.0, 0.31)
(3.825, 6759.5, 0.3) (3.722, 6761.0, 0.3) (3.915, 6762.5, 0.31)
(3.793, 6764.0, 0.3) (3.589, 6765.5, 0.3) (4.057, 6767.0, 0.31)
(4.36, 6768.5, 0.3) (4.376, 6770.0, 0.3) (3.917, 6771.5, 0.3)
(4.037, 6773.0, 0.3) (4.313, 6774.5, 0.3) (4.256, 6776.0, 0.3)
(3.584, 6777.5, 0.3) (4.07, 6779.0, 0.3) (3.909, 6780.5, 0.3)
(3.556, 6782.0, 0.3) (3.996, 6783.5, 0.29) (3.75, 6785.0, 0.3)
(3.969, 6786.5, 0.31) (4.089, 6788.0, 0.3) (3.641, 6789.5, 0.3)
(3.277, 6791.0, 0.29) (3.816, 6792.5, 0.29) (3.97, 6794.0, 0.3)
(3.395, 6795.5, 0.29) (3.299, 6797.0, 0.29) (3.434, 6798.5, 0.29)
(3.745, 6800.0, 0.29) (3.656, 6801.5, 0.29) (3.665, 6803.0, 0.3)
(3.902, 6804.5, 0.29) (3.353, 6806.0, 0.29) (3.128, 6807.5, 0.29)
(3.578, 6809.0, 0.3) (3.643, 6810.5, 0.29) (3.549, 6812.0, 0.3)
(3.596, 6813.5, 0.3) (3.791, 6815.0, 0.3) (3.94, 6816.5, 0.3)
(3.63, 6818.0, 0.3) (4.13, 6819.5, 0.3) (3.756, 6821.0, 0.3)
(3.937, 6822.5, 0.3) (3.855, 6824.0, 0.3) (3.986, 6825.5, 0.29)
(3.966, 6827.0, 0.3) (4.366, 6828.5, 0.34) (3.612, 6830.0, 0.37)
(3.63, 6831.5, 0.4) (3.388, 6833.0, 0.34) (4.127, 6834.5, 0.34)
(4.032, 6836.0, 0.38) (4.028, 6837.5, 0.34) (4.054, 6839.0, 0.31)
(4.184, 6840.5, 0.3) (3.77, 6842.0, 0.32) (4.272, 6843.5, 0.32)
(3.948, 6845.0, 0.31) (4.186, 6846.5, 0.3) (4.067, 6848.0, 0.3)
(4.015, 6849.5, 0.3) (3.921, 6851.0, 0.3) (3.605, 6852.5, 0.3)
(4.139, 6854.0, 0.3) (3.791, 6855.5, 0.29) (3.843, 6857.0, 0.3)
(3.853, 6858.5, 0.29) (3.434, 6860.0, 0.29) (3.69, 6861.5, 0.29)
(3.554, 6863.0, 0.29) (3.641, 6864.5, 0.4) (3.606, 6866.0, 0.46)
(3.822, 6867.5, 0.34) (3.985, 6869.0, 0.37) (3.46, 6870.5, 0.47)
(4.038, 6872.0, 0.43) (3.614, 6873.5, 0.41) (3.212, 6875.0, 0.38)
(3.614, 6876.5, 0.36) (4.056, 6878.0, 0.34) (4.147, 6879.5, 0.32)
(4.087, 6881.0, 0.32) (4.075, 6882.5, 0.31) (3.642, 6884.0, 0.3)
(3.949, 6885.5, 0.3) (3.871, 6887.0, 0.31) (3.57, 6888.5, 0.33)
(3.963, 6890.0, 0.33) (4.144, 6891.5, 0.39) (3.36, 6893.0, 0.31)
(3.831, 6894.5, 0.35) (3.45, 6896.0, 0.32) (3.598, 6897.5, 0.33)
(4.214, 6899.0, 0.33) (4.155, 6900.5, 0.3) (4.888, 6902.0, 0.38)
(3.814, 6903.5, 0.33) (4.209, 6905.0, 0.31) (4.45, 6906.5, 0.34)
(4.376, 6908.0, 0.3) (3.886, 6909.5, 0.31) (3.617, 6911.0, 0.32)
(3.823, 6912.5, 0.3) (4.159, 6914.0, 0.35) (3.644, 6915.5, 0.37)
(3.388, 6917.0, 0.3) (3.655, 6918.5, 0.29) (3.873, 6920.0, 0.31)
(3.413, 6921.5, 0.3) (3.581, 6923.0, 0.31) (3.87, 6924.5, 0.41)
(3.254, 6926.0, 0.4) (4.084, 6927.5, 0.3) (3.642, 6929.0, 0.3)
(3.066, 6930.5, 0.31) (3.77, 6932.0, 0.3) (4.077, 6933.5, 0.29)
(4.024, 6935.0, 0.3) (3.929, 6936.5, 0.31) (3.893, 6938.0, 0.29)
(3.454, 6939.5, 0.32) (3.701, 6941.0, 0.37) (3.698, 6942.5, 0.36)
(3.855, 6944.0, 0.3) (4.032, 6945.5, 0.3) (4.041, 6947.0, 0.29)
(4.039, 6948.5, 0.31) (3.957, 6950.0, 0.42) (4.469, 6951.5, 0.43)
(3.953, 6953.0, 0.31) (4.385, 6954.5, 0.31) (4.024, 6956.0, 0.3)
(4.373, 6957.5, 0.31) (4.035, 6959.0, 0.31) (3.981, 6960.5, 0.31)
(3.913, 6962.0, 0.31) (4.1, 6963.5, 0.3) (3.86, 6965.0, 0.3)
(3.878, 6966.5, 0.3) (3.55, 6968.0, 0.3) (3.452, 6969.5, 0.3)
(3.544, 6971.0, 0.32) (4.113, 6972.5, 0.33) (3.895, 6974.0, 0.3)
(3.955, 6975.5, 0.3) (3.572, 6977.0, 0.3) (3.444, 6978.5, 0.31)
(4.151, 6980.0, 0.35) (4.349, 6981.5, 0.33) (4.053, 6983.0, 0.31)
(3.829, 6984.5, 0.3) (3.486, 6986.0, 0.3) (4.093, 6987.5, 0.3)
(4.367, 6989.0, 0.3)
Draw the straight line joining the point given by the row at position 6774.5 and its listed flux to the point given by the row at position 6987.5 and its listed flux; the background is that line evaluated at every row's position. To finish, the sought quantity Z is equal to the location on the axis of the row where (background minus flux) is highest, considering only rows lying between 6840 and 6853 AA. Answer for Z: 6852.5 AA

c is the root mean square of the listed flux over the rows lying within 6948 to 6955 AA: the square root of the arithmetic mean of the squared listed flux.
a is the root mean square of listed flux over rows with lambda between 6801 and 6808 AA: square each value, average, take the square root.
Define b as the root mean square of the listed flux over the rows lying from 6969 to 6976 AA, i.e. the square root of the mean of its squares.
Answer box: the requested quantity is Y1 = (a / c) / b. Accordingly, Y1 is 0.224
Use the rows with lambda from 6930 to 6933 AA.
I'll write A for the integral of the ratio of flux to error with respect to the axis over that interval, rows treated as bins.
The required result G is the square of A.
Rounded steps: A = 34.7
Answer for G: 1206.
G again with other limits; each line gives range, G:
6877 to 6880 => 1340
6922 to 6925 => 1022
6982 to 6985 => 1510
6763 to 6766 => 1375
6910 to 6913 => 1297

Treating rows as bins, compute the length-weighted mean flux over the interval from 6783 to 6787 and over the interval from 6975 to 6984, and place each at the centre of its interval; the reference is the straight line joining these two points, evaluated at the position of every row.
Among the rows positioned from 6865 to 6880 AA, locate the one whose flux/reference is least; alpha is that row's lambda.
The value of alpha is 6875.0 AA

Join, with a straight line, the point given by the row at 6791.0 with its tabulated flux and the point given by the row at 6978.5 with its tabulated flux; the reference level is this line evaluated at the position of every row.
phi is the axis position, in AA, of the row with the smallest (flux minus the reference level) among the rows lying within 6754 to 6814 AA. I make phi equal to 6807.5 AA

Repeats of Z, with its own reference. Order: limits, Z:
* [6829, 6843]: 6833.0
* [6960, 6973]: 6969.5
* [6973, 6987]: 6978.5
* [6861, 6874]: 6870.5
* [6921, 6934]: 6930.5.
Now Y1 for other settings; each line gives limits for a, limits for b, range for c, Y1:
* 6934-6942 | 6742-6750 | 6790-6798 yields 0.248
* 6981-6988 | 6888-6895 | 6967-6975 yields 0.282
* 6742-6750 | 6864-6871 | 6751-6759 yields 0.295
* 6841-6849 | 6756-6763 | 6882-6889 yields 0.275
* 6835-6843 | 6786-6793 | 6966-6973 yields 0.287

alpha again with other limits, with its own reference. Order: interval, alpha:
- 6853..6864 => 6860.0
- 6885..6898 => 6893.0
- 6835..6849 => 6842.0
